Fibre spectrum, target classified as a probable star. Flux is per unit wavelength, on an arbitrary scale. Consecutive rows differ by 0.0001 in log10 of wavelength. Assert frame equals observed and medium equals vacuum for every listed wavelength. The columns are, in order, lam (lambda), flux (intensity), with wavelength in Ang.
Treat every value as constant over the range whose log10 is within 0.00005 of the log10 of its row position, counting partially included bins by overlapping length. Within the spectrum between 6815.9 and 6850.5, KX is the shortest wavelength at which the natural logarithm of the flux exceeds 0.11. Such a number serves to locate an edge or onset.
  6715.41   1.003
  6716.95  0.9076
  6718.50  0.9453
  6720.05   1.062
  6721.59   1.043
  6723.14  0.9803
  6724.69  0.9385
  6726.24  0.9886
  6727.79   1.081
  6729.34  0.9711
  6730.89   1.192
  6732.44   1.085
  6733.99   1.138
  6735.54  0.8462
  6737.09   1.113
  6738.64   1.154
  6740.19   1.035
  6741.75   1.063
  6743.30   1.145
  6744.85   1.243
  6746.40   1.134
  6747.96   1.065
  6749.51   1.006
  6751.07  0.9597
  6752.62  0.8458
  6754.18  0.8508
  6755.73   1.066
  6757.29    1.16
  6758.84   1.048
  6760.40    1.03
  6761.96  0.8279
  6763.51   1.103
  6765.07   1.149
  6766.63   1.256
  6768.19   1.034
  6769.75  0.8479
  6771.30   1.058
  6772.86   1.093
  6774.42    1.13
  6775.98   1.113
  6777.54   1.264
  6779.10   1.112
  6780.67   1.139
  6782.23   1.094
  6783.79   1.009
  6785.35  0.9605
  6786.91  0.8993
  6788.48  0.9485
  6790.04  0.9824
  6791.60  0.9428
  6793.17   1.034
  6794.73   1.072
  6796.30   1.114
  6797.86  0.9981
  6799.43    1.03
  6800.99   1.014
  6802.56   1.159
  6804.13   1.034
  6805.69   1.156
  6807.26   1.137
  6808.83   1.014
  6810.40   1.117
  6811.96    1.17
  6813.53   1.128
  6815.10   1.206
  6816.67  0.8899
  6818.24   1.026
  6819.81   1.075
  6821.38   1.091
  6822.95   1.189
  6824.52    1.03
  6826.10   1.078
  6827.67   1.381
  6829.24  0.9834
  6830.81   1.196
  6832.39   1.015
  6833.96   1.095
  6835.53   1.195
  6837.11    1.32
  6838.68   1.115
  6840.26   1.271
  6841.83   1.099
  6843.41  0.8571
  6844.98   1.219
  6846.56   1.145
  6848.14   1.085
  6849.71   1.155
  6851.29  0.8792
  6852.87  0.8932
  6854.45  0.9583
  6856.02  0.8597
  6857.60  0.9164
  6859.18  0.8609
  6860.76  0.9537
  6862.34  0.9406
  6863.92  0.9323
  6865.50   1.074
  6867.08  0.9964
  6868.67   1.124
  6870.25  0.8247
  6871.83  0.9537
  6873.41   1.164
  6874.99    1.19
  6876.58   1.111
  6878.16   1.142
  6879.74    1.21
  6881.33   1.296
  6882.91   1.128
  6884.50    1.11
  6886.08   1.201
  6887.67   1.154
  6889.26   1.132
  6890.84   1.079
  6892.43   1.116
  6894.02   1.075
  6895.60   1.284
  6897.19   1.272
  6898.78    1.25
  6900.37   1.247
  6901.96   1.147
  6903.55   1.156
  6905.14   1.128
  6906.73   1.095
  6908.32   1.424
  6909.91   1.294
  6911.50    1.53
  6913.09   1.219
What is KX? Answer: 6822.95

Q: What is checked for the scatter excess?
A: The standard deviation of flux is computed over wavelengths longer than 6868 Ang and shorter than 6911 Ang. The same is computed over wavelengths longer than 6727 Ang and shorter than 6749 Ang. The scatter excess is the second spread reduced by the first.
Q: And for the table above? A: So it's -0.02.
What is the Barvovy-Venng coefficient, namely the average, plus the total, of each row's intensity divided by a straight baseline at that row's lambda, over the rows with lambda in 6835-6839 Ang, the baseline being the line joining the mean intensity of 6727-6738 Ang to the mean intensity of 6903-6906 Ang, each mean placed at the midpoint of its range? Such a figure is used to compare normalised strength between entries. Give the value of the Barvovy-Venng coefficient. 4.4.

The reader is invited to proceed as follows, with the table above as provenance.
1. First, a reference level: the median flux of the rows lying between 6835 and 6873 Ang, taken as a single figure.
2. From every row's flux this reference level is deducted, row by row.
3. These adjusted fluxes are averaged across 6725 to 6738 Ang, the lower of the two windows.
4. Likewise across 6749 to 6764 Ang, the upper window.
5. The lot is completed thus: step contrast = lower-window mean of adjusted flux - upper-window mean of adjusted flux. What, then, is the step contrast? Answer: 0.06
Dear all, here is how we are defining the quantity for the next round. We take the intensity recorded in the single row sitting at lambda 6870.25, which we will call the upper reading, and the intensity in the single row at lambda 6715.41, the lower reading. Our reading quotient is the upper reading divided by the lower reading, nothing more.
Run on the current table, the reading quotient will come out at 0.82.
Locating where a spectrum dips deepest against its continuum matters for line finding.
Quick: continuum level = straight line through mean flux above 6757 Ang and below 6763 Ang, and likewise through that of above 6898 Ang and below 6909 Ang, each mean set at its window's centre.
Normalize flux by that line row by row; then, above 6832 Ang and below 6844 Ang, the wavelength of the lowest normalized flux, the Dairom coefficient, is 6843.41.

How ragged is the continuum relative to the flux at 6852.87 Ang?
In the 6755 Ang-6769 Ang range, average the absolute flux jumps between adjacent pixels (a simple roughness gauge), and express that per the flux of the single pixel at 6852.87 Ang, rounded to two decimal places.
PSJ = 0.15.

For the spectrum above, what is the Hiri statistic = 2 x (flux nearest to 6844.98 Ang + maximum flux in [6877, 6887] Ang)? 5.03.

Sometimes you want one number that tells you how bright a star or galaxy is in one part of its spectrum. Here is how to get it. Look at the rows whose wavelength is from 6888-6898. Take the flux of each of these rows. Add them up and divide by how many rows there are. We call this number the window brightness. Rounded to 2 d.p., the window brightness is 1.16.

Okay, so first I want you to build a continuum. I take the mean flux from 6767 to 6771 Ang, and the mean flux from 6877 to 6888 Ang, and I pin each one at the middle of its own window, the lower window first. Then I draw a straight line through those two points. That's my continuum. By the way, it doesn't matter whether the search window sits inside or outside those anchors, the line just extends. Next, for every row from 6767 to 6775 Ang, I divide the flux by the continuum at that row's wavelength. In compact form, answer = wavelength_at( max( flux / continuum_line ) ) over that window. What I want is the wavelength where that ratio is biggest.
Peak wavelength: 6774.42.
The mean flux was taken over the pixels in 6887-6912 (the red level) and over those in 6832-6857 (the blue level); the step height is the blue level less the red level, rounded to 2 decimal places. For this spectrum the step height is -0.14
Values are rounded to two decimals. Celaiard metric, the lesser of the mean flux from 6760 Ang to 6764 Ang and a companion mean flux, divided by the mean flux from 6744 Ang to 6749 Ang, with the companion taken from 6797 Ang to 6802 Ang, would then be 0.86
